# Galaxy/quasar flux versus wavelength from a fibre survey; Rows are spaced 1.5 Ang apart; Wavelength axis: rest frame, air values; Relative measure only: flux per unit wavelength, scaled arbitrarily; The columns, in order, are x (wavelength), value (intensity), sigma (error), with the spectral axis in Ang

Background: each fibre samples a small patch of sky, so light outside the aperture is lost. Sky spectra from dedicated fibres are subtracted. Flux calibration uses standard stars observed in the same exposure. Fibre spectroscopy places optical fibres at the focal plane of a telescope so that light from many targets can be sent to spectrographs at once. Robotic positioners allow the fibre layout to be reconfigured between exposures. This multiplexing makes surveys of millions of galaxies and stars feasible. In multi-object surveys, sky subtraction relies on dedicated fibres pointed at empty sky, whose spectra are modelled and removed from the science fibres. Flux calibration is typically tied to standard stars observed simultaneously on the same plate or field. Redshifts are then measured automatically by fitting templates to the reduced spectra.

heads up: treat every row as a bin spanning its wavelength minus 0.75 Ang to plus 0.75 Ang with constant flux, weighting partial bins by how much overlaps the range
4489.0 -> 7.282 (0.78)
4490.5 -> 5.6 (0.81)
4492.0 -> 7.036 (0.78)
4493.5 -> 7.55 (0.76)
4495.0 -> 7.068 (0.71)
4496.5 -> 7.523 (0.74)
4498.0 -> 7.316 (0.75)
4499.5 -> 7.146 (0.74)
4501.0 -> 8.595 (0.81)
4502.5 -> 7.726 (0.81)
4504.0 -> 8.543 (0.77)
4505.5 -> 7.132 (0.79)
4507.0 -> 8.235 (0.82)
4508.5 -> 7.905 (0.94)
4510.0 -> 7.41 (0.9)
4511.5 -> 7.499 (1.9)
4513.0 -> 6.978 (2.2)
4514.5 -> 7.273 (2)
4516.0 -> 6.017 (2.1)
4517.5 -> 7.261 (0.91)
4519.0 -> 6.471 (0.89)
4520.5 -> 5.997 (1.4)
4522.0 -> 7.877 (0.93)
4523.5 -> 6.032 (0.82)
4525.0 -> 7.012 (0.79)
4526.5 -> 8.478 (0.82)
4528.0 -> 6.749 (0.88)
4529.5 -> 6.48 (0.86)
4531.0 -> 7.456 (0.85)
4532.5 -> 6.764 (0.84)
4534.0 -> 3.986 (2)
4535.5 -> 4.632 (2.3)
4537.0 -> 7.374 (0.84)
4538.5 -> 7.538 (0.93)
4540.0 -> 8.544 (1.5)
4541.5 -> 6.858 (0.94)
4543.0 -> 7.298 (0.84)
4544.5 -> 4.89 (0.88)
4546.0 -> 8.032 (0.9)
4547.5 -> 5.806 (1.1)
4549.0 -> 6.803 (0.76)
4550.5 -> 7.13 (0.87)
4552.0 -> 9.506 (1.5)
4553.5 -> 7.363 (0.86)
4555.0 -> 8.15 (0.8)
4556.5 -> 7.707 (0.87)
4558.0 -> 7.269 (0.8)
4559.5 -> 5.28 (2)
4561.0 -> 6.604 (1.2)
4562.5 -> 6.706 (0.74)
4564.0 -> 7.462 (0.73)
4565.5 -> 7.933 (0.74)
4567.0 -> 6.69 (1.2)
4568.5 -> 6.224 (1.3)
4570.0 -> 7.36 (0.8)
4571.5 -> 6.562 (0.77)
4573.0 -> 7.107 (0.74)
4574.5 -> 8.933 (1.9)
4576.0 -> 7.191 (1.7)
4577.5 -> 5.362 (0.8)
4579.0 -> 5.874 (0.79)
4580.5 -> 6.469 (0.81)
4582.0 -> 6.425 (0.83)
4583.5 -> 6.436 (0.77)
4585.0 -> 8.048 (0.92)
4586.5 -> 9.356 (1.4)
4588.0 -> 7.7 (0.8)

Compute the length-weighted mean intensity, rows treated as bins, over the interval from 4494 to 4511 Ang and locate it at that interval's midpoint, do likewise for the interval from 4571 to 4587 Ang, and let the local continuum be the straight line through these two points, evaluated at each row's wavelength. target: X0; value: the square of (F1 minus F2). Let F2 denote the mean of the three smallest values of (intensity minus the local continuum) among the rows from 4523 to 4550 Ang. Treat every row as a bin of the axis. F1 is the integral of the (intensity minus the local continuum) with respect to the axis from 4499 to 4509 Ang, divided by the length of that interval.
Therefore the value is 9.8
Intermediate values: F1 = 0.24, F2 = -2.88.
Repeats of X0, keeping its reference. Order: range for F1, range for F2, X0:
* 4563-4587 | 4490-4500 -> 1.4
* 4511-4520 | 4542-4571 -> 1.6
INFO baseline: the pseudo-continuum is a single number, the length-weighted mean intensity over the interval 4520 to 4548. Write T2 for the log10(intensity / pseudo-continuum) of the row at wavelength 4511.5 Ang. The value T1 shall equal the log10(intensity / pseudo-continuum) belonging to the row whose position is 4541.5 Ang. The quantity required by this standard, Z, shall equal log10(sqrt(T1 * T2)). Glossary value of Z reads -1.7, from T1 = 0.01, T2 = 0.05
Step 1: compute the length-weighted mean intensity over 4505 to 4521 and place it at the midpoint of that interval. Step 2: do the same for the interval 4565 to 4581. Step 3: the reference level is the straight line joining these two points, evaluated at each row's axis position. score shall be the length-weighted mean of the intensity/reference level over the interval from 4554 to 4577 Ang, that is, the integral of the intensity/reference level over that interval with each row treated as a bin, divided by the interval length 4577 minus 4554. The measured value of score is 1.03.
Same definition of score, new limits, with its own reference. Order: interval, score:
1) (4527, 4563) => 0.99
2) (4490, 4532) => 1.01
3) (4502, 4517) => 1.05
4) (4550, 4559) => 1.12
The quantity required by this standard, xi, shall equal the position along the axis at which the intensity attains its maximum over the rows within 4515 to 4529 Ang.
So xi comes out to 4526.5 Ang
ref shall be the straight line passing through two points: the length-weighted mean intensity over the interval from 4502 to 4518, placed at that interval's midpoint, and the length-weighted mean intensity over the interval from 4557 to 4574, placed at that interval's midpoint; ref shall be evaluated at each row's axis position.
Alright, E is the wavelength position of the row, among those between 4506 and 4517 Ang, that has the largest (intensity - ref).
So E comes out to 4507.0 Ang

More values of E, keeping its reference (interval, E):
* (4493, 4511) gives 4501.0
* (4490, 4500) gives 4496.5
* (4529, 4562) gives 4552.0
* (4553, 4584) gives 4574.5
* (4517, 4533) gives 4526.5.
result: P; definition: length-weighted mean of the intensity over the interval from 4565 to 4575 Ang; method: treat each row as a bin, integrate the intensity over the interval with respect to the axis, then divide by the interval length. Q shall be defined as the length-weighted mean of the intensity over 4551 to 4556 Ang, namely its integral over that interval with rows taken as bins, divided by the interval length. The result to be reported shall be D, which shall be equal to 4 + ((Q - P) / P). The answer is 4.15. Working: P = 7.2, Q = 8.2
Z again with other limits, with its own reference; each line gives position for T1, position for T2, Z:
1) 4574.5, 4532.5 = -1.9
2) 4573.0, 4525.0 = -1.7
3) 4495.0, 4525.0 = -1.7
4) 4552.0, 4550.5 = -1.2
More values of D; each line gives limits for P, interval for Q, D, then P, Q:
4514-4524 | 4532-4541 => 3.97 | 6.7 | 6.5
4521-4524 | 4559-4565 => 3.95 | 7.0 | 6.6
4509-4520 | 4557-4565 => 3.96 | 7.0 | 6.7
